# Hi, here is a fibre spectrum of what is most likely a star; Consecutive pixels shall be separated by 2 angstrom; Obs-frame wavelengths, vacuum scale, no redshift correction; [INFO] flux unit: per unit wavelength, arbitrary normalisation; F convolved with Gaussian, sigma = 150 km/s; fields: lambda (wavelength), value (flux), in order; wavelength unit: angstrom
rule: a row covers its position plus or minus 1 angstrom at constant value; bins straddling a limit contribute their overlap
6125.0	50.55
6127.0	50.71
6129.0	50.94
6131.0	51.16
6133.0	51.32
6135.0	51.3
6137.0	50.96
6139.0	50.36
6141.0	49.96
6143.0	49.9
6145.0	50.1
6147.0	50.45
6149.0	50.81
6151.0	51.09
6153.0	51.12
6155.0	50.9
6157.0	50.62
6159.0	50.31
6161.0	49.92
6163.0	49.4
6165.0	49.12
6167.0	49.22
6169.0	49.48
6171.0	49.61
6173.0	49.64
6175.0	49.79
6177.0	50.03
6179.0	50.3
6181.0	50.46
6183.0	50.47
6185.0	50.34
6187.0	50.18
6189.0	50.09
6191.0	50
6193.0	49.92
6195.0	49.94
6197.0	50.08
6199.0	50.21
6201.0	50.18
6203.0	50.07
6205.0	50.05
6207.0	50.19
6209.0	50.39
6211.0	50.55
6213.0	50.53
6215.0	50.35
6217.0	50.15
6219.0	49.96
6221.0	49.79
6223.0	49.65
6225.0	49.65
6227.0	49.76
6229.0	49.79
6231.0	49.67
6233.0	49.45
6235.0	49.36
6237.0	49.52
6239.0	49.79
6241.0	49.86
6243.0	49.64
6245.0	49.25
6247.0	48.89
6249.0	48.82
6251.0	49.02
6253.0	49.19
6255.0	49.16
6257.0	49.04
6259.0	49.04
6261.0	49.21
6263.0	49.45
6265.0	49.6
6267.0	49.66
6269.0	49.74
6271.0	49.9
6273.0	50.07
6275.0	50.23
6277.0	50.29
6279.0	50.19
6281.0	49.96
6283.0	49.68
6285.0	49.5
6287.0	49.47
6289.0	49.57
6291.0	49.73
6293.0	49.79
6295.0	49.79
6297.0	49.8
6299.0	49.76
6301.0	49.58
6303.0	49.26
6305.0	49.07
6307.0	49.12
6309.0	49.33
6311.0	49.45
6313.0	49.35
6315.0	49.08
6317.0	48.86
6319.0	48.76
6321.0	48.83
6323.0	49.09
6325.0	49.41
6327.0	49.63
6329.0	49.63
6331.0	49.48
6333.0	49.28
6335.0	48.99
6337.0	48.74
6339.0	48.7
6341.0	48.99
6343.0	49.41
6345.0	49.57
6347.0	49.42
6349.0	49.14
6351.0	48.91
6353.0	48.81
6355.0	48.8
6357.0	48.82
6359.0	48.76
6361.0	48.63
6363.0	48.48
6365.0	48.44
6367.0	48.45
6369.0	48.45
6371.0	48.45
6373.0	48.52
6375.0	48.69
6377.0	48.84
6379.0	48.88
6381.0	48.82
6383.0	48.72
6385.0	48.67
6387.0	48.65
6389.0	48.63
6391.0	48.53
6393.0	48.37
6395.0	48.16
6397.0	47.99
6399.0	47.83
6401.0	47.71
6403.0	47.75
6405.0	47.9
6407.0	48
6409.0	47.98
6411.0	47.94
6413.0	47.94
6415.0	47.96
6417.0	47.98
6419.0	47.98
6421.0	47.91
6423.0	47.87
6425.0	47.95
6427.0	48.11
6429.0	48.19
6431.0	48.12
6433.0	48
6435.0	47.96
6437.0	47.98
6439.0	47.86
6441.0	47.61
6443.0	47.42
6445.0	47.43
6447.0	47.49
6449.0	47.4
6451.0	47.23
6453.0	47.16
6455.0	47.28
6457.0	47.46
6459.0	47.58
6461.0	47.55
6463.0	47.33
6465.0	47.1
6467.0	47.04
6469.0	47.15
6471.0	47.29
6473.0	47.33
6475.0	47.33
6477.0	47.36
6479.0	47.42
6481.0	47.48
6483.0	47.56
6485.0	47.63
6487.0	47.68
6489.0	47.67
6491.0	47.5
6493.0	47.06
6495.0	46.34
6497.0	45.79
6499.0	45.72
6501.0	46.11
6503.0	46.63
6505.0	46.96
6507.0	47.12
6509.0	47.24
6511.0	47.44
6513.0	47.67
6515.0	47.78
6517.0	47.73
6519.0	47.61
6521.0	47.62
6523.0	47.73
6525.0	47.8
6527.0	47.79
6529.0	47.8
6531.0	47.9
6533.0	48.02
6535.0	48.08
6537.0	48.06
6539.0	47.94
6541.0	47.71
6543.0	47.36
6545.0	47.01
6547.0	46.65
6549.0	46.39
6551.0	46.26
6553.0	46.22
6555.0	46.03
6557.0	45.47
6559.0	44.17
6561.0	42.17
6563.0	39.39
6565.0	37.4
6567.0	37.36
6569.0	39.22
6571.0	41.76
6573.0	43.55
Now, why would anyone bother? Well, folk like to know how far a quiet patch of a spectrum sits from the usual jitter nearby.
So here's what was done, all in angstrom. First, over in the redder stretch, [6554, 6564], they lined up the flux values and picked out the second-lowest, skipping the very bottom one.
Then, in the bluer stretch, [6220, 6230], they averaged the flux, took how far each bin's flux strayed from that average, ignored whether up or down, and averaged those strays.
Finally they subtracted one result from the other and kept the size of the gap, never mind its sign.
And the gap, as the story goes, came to 42.1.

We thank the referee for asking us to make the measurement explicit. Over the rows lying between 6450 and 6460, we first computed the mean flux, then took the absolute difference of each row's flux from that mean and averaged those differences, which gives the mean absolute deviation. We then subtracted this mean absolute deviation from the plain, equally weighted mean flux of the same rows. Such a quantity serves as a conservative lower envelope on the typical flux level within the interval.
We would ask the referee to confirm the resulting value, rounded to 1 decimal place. 47.2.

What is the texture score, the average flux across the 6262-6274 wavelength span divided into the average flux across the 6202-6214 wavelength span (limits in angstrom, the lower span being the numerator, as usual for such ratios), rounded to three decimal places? 1.011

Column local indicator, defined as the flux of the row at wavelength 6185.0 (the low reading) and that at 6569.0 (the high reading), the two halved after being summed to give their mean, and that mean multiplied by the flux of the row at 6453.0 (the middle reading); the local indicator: 2112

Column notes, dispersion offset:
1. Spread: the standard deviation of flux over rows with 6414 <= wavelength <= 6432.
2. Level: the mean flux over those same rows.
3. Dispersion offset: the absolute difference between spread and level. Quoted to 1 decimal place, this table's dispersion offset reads 47.9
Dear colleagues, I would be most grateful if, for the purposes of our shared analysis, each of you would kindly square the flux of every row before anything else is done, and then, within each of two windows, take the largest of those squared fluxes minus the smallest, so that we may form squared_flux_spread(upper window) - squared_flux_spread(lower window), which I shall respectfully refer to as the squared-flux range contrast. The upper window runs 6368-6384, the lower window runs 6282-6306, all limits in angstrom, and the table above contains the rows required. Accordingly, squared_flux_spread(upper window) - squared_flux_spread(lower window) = -30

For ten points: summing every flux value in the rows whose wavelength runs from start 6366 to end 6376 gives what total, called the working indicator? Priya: 243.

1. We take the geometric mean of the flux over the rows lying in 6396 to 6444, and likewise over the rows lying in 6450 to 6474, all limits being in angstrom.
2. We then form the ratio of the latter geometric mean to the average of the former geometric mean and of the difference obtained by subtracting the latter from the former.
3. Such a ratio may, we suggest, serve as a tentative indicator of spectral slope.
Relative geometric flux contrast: 1.95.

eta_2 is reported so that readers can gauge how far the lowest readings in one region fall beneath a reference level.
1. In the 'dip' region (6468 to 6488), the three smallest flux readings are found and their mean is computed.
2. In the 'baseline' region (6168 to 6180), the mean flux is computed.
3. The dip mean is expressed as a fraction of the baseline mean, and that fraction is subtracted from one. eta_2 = 0.05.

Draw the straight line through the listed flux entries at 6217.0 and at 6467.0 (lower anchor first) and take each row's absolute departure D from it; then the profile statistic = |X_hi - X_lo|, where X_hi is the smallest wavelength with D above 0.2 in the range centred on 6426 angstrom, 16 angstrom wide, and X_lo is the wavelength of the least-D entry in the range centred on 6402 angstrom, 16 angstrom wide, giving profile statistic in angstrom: 20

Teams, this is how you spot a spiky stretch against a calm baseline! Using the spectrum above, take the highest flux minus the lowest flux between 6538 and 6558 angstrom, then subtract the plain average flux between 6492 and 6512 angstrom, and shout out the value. -44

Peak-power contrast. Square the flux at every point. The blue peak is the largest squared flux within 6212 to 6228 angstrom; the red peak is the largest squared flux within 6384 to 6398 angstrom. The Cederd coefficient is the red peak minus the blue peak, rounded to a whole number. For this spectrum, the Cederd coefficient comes -185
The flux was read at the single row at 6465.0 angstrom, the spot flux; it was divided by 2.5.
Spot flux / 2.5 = 18.8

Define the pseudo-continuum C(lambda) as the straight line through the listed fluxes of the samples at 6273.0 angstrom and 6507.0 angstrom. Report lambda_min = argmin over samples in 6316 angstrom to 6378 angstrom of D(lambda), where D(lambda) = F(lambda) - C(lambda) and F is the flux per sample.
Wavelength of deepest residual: 6319.0 angstrom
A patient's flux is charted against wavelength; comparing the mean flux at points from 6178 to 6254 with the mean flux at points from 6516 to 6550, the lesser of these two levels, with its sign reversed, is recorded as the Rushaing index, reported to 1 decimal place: -47.6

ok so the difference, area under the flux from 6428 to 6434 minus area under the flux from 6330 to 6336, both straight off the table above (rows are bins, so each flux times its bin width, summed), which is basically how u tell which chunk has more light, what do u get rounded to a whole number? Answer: -7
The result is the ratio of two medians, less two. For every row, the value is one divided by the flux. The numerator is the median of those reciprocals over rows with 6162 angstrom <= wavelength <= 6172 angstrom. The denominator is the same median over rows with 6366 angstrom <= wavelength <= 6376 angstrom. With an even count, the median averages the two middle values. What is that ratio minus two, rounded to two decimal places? -1.02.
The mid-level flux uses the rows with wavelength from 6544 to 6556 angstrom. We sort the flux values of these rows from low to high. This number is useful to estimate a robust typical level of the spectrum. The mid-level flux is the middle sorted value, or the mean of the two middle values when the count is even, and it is 46.3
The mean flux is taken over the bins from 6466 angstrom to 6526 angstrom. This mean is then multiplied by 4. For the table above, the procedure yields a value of 189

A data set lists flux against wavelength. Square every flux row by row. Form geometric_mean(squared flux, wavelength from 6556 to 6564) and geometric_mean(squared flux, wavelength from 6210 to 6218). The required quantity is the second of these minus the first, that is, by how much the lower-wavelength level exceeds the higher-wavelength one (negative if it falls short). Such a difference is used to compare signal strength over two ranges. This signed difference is 713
